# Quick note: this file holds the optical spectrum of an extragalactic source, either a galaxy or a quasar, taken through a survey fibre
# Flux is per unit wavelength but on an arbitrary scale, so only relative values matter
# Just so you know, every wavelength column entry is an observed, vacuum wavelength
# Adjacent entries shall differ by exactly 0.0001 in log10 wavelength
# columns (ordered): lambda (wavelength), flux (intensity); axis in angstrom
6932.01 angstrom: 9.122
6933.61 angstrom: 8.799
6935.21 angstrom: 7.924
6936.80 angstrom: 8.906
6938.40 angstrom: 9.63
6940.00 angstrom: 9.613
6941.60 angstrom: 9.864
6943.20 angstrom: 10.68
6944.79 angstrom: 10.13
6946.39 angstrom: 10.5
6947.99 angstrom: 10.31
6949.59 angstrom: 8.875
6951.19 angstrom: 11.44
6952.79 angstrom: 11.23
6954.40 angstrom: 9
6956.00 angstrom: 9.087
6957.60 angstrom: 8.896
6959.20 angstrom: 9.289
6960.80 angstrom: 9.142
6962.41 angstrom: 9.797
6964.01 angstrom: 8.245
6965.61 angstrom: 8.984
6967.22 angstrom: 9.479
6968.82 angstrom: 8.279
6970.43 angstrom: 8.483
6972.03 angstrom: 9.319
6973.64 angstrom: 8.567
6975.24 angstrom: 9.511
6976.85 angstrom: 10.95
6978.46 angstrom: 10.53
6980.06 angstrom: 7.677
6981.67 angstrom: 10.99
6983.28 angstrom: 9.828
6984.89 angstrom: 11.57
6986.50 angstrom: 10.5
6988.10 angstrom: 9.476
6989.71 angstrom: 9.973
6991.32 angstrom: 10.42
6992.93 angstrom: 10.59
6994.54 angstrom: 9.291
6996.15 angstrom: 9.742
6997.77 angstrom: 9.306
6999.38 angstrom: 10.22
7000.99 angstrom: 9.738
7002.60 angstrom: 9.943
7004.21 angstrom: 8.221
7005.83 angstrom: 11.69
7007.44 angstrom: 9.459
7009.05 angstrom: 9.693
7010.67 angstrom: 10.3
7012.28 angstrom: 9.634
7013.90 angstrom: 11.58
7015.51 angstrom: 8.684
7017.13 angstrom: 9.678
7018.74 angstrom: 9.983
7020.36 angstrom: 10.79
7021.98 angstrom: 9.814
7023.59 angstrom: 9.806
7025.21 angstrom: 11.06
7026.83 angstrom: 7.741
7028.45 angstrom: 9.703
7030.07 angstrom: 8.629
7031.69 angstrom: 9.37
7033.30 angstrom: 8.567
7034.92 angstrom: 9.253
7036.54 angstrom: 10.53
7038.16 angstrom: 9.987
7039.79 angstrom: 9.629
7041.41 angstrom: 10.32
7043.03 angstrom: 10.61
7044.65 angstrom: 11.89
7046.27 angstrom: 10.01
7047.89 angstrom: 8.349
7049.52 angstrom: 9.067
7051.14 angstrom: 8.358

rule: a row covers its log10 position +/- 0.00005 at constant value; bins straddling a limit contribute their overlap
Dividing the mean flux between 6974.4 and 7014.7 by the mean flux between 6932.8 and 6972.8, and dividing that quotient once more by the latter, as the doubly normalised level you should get 0.113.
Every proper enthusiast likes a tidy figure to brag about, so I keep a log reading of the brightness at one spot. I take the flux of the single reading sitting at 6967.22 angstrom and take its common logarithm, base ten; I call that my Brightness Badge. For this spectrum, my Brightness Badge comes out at 0.98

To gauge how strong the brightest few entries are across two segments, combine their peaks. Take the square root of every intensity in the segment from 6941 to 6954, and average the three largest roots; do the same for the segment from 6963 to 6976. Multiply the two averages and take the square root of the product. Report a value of 3.20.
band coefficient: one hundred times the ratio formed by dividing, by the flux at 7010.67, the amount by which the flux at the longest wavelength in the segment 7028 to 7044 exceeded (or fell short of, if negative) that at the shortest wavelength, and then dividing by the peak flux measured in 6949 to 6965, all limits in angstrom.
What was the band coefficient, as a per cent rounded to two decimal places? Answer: 0.77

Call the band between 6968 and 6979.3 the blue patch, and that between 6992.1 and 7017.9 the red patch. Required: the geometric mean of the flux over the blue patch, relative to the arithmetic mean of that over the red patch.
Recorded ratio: 0.95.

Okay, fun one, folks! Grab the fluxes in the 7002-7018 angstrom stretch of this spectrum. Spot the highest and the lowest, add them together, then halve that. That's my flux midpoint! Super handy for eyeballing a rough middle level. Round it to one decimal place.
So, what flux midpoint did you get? 10.0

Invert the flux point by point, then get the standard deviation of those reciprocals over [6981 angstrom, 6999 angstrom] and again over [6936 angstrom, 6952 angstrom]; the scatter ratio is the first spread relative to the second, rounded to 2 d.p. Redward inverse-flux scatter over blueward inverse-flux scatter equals 0.87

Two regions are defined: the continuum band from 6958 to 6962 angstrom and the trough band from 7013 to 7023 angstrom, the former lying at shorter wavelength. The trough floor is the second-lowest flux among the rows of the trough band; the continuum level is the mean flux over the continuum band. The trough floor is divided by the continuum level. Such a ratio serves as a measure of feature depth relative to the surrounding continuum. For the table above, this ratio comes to 1.05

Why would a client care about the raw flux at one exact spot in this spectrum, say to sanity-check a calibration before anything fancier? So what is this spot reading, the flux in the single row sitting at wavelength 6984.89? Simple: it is 11.57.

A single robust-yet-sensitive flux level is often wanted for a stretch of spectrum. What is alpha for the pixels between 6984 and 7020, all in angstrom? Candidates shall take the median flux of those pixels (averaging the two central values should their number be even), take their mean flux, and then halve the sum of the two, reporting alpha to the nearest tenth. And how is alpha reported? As 9.9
